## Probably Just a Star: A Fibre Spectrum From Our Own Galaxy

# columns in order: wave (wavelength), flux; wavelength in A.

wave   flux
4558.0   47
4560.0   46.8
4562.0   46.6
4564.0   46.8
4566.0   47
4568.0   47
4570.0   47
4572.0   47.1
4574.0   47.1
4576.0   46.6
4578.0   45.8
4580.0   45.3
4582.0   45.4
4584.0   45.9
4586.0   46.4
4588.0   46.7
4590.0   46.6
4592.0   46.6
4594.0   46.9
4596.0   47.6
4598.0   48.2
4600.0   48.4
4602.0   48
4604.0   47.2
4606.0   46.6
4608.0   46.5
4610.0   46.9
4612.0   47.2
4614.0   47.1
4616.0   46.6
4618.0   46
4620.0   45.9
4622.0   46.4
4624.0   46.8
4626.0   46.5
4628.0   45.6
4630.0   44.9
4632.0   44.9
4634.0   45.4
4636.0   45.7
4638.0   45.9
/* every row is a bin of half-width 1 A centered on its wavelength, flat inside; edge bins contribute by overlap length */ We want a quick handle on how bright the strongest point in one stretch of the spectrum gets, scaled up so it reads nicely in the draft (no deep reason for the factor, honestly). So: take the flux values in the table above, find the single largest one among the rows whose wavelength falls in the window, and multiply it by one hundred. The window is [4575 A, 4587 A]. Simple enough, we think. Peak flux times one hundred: 4660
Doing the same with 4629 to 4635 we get 4540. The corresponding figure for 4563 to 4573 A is 4710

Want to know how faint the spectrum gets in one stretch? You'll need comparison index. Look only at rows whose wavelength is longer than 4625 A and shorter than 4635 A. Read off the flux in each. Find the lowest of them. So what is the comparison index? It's 44.9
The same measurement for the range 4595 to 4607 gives 46.6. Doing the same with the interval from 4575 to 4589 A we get 45.3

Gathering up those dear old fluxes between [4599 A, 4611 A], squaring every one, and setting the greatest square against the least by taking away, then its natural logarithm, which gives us 5.2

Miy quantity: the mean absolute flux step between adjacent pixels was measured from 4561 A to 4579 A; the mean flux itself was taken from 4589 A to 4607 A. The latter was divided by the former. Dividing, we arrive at 210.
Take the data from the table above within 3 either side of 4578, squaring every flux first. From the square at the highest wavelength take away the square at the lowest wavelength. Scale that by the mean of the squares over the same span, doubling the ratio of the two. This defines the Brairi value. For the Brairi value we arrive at -0.11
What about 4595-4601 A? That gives 0.07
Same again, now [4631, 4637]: 0.07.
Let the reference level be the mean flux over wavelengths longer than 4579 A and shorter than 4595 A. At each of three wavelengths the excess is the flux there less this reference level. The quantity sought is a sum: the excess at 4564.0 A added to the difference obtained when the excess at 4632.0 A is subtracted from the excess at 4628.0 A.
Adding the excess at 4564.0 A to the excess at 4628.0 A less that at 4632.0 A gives 1.3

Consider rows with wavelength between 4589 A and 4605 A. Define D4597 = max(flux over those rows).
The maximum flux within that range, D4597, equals 48.4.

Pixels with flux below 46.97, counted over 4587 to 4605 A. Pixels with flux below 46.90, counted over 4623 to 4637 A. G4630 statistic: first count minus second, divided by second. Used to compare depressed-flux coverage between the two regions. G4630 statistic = -0.43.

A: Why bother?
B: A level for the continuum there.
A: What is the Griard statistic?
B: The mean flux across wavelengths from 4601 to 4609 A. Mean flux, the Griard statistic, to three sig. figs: 47.1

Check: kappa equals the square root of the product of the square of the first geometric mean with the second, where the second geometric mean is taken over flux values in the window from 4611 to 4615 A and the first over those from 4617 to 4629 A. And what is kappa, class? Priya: 317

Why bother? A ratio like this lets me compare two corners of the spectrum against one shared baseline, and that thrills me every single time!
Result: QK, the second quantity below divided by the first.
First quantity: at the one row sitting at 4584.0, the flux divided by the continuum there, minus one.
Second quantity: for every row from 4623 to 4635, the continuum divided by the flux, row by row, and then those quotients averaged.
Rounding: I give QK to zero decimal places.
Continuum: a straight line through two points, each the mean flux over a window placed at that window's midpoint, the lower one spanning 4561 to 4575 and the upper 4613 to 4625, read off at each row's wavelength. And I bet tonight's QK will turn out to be -53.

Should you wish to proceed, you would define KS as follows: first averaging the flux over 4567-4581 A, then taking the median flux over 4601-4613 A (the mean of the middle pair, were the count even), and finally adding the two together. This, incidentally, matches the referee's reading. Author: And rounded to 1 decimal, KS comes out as 93.6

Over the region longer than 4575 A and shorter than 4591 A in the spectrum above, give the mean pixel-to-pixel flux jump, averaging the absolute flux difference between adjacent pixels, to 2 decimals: 0.40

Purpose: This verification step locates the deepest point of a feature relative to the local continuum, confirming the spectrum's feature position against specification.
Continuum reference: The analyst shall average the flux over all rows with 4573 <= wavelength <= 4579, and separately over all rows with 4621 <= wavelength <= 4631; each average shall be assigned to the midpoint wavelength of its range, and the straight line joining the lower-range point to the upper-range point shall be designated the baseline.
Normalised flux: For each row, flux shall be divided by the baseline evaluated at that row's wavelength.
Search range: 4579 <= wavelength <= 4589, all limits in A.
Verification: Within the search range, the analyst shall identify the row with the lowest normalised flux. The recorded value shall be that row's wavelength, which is 4580.0 A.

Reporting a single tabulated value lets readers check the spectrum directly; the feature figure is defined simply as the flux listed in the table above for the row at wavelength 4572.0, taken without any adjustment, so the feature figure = 47.1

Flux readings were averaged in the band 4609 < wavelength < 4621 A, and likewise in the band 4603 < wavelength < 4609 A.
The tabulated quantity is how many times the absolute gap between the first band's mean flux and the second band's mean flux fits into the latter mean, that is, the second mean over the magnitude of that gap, 312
